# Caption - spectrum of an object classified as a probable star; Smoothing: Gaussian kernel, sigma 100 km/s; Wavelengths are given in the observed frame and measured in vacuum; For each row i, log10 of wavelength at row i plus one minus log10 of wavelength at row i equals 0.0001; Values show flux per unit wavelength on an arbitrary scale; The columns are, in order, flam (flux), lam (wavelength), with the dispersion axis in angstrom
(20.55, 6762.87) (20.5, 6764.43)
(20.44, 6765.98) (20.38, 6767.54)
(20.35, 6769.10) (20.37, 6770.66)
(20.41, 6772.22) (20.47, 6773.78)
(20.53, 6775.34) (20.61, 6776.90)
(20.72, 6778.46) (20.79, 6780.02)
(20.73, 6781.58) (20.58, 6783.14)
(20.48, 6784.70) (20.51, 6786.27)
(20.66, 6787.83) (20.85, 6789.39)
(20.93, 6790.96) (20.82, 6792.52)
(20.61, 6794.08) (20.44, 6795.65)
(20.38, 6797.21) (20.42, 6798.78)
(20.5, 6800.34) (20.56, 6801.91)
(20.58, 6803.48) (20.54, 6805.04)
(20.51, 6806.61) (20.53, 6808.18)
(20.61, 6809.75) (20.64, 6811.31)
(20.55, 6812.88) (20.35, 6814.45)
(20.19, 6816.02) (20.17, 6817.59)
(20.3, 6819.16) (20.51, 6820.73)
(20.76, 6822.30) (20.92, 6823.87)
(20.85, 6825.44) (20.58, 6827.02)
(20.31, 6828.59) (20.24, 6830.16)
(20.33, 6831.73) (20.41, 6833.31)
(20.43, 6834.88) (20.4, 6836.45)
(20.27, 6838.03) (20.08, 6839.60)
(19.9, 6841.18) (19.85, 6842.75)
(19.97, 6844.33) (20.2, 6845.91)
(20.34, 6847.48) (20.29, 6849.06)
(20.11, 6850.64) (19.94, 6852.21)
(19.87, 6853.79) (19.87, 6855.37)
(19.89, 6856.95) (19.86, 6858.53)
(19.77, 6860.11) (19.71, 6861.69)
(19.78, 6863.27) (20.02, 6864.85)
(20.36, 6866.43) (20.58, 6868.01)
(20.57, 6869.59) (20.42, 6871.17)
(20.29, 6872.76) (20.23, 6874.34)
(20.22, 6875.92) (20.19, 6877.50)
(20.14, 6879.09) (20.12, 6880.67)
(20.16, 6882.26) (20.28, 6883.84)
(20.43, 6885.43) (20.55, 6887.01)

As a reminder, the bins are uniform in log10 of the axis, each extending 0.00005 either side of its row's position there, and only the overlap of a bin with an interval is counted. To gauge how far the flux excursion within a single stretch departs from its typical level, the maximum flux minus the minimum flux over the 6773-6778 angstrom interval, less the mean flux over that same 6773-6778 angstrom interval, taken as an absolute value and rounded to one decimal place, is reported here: 20.4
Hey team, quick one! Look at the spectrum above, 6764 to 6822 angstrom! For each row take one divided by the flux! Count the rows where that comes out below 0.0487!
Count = 16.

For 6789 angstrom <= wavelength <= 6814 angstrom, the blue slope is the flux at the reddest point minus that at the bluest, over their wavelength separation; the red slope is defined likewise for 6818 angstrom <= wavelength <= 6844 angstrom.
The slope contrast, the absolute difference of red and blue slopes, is 0.0063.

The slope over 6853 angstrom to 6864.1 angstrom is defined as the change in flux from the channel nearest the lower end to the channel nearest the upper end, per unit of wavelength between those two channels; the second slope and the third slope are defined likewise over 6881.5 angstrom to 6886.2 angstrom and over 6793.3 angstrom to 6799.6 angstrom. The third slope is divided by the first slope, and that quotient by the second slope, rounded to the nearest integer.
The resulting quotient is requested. 50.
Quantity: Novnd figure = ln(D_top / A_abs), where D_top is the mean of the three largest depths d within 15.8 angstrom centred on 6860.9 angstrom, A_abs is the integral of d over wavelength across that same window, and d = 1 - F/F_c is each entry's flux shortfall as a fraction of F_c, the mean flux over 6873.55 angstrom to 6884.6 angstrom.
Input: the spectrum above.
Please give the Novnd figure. -2.1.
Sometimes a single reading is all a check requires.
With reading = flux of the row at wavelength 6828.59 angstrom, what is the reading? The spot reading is 20.31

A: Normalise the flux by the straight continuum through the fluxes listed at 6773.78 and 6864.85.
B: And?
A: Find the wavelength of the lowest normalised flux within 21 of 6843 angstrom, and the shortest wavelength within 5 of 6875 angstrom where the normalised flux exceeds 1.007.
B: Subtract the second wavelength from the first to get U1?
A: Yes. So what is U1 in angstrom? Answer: -9.5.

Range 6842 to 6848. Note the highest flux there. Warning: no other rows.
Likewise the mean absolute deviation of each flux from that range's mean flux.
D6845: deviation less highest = -20.16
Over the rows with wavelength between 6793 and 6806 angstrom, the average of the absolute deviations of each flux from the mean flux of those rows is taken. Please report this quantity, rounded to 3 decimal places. 0.069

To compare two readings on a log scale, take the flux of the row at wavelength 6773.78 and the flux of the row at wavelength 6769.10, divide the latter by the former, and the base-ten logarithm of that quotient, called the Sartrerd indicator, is -0.003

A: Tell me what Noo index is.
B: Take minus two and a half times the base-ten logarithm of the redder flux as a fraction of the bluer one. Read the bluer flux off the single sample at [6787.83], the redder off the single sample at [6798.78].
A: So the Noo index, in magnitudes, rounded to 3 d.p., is 0.013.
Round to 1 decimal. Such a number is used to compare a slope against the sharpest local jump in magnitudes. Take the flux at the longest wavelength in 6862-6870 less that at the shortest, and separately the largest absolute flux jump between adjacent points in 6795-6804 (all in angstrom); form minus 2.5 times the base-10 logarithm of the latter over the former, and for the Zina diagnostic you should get 2.5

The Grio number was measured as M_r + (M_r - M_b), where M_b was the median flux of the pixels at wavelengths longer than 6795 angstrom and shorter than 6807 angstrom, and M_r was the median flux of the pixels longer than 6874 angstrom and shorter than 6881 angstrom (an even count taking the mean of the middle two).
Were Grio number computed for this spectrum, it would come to 19.9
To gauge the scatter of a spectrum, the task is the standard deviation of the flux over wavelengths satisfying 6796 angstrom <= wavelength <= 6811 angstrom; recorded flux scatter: 0.07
